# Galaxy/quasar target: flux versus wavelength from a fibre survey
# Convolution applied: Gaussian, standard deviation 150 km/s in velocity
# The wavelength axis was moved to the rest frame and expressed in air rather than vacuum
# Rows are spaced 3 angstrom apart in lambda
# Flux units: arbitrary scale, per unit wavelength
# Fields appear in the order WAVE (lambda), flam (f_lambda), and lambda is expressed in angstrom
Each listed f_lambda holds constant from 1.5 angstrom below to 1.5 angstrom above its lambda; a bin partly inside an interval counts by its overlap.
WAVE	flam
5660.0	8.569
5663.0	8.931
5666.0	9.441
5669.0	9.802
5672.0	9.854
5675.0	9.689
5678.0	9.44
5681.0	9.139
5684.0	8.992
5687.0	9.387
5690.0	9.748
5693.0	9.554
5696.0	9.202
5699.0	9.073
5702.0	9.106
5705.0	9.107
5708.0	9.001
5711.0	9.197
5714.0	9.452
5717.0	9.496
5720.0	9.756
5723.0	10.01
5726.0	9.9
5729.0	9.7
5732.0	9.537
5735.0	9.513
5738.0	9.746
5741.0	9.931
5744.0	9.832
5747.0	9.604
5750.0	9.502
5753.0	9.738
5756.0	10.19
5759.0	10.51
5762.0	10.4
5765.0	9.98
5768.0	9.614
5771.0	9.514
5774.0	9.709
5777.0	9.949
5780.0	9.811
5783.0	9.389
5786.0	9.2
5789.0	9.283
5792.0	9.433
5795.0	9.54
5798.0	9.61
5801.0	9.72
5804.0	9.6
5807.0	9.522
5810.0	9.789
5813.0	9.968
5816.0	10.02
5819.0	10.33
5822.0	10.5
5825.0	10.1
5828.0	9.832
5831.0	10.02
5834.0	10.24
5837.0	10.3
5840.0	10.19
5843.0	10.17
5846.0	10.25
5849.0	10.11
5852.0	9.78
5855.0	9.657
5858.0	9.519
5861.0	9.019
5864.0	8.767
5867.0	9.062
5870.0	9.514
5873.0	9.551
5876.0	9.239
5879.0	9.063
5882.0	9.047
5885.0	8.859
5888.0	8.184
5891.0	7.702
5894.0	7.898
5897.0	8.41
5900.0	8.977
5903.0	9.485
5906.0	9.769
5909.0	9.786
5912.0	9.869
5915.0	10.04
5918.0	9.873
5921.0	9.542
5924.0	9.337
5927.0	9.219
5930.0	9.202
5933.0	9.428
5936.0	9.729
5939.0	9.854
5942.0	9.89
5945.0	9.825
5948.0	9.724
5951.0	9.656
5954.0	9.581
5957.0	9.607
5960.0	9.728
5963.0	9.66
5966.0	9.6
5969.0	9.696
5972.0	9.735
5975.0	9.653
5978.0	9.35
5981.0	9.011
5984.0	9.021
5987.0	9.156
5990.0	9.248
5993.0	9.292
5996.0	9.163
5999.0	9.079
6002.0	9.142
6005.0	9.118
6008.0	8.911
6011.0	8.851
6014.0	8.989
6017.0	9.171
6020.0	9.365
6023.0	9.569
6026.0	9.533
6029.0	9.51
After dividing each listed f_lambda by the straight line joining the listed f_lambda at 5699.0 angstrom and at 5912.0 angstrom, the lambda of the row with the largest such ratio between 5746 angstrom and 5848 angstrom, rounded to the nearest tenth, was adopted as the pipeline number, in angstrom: 5759.0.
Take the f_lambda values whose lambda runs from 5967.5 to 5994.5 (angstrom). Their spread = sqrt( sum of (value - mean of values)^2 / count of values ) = 0.27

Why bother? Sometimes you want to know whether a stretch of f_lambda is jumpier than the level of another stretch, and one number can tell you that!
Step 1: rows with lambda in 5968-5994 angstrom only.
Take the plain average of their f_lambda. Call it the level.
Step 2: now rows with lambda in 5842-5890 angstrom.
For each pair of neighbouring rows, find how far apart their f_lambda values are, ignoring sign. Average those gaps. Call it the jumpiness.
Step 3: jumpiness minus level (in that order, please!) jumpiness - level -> -9.10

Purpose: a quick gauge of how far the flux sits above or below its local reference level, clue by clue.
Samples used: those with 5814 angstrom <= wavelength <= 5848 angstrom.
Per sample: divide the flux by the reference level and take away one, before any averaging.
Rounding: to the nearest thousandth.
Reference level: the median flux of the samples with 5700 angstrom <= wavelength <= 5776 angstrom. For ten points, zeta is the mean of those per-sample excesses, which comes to 0.049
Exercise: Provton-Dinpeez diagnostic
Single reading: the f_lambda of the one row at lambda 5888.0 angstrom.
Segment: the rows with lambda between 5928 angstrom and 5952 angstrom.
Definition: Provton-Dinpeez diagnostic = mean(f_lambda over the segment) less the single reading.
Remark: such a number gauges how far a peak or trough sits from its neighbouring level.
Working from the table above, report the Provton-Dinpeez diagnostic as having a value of 1.5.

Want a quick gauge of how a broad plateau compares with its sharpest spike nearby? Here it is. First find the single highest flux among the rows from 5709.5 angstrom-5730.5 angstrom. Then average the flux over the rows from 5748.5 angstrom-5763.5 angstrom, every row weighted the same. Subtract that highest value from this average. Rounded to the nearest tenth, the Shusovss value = 0.1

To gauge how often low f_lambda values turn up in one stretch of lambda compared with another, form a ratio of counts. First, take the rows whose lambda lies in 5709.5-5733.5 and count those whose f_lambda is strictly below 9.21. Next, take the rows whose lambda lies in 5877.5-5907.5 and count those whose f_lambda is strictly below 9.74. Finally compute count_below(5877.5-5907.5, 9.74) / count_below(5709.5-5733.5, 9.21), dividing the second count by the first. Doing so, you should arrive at 9.0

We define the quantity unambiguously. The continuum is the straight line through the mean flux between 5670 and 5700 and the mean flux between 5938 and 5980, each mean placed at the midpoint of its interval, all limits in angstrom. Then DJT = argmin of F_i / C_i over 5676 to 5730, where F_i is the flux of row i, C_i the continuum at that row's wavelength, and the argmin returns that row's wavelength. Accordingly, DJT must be 5708.0 angstrom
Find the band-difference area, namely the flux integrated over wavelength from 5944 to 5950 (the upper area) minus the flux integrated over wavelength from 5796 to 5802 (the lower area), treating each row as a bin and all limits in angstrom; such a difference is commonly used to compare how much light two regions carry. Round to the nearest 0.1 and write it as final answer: 0.7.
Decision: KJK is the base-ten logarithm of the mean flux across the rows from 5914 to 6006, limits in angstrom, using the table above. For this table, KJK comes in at 0.98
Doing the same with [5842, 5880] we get 0.98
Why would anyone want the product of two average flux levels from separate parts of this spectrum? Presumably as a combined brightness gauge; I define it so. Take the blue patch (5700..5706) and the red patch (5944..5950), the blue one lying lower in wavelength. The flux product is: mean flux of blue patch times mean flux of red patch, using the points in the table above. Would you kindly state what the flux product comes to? 89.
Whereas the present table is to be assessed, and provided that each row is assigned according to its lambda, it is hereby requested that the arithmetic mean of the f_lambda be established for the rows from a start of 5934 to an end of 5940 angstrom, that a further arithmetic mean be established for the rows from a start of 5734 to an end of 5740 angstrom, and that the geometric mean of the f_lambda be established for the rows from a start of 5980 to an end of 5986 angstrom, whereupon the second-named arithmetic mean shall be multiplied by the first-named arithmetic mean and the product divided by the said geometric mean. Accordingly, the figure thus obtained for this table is 10.5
